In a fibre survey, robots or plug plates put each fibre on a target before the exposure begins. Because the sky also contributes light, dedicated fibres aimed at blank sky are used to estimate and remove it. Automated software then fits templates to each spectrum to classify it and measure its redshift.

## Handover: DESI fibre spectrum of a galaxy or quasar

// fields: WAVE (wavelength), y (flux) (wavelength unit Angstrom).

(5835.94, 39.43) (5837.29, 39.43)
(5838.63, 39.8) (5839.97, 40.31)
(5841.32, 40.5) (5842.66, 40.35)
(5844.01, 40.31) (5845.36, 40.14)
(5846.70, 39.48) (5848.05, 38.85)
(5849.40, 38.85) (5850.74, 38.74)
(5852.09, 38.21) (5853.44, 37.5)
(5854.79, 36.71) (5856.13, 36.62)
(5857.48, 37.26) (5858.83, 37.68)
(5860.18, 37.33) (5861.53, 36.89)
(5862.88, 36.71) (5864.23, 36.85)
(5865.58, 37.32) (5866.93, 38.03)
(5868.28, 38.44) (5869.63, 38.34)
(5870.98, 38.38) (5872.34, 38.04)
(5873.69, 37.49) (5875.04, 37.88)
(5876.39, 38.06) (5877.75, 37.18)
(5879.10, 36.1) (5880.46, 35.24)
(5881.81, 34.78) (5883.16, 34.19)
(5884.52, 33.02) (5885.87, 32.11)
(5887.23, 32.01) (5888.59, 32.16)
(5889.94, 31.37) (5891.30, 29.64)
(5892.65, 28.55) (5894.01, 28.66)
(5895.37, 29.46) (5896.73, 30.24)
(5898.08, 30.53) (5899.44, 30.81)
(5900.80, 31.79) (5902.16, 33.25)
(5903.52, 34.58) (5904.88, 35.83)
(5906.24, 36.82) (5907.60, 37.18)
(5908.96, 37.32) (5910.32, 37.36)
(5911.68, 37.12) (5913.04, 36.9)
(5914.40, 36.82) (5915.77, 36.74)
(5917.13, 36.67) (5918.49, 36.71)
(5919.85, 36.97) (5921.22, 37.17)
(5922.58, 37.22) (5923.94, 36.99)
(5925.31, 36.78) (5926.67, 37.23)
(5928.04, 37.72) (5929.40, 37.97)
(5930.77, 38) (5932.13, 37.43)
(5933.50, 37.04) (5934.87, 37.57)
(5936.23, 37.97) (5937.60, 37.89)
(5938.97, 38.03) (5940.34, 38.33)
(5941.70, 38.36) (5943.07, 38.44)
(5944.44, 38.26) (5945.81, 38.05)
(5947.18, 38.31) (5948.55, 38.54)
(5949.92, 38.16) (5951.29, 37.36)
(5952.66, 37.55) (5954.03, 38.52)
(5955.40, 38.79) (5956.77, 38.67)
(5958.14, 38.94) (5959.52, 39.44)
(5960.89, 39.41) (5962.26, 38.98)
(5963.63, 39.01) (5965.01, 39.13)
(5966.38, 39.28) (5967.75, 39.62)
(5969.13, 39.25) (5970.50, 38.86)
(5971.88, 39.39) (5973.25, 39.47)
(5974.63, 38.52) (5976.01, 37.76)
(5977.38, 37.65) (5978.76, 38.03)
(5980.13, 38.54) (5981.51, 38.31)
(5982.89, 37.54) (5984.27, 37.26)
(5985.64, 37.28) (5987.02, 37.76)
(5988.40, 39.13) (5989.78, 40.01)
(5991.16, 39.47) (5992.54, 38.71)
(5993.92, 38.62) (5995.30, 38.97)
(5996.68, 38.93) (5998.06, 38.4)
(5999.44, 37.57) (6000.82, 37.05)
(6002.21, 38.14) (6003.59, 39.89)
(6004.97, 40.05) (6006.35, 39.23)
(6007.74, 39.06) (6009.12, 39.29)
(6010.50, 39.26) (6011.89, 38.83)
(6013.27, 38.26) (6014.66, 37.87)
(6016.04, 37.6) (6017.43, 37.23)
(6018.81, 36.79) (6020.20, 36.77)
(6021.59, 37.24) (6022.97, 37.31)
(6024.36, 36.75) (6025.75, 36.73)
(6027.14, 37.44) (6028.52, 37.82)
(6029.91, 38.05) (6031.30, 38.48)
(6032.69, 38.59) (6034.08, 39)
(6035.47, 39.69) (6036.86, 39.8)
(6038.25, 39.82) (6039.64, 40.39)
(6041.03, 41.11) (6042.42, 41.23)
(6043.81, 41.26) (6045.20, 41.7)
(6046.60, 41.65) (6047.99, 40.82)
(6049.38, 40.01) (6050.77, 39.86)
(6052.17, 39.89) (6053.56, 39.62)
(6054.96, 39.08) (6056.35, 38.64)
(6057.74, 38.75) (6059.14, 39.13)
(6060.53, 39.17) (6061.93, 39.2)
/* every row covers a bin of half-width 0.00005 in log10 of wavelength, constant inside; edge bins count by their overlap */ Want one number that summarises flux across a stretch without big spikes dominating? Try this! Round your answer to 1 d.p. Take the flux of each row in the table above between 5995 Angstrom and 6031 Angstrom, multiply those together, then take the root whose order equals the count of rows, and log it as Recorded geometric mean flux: 38.1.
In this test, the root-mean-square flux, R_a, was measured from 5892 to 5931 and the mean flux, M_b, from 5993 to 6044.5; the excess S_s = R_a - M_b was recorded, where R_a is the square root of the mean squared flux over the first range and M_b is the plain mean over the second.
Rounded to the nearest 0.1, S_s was -3.3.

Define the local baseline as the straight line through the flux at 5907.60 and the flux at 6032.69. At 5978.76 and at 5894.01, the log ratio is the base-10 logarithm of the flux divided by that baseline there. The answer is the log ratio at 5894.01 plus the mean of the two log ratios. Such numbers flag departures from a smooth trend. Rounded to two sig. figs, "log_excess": -0.17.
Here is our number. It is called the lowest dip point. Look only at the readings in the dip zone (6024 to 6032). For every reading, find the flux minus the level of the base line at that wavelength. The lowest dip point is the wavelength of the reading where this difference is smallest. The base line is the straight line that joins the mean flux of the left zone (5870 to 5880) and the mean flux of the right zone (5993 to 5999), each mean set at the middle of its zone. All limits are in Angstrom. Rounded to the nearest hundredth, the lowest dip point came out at 6025.75 Angstrom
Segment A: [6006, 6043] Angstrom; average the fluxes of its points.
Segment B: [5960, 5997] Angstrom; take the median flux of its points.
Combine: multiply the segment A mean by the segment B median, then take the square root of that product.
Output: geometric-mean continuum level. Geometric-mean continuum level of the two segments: 38.7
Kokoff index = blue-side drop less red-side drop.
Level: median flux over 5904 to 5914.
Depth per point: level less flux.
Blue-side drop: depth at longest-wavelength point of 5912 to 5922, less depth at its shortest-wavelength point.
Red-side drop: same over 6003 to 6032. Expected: -1.7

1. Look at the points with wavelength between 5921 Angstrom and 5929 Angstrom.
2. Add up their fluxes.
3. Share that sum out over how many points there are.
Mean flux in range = 37.2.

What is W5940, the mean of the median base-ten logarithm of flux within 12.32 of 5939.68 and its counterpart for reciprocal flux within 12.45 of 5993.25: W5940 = 0.803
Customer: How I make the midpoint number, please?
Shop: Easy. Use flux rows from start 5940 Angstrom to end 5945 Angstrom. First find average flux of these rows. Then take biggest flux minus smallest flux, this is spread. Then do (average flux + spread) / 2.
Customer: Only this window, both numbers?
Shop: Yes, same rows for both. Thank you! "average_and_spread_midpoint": 19.3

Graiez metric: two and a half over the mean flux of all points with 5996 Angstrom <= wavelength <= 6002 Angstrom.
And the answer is 0.0658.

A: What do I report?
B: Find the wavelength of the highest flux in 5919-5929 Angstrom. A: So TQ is 5928.04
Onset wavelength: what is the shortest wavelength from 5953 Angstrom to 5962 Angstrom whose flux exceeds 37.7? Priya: 5954.03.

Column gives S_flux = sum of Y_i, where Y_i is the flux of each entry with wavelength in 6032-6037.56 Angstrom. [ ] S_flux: 157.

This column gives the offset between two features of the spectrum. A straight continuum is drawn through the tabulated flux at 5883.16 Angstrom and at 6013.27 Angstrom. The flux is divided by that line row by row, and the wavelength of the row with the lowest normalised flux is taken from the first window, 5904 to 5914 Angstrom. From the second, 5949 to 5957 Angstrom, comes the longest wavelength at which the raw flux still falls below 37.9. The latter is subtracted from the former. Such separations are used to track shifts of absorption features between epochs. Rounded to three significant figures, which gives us -47.8 Angstrom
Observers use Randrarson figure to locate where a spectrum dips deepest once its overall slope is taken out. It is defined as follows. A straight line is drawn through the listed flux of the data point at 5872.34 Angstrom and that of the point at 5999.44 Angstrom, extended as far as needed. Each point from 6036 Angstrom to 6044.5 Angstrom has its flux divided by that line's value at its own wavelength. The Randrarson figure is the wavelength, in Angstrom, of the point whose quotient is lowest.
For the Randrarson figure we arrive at 6036.86 Angstrom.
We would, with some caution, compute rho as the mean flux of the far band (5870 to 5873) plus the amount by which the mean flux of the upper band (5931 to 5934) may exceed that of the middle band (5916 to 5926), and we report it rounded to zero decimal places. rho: 39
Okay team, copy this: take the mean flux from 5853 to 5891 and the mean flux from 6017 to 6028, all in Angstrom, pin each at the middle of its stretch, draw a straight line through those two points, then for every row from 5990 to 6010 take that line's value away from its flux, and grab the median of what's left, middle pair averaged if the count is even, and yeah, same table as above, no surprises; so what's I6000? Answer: 2.06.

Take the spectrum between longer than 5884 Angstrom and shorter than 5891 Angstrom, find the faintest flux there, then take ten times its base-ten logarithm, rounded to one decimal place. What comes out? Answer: 15.0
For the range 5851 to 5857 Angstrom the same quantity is 15.6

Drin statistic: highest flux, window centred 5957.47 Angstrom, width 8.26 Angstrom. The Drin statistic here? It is 39.44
